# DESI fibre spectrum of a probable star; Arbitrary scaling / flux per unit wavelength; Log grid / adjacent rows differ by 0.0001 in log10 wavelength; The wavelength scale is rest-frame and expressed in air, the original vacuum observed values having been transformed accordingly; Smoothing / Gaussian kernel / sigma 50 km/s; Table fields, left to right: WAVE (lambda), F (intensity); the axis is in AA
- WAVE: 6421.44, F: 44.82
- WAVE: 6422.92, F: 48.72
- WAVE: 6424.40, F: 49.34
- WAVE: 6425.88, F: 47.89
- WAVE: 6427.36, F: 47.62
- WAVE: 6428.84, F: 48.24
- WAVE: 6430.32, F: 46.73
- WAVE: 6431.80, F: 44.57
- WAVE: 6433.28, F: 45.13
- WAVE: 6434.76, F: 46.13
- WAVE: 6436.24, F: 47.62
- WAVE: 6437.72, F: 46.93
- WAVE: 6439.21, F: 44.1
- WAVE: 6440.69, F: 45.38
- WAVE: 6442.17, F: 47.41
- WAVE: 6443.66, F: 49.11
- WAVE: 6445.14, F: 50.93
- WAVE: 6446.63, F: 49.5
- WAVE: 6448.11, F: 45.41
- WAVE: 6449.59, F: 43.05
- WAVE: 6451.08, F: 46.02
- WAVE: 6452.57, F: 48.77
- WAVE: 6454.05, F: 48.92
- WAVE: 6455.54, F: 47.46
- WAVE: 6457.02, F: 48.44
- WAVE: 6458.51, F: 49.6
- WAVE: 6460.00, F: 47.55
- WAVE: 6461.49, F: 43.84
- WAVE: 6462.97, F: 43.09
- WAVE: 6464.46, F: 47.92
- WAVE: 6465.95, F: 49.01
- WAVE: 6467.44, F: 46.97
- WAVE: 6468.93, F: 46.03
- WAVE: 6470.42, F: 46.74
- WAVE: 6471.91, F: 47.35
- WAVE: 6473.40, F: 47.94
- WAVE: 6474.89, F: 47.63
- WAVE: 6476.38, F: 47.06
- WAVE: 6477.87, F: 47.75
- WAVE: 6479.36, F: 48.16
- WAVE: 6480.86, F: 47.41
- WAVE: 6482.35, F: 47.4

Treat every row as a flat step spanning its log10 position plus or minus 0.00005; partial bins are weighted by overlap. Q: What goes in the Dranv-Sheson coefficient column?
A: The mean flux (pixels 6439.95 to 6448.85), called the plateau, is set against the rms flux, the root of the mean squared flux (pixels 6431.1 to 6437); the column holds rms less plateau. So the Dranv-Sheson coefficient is -2.1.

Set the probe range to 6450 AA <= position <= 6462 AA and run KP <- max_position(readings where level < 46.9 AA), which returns 6461.49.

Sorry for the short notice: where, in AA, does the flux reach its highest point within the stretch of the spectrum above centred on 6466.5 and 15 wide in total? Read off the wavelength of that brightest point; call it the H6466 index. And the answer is 6465.95 AA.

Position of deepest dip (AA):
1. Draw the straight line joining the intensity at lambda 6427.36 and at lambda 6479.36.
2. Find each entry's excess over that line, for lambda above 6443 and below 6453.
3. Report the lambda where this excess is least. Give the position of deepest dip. 6449.59 AA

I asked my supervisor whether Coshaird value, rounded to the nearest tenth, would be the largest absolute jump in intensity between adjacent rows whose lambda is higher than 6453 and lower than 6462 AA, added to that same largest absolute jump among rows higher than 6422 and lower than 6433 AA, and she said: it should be 5.9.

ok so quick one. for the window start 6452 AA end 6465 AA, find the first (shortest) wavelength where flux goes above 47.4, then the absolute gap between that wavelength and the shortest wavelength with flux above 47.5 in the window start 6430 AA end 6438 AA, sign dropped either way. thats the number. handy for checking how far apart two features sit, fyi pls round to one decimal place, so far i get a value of 16.3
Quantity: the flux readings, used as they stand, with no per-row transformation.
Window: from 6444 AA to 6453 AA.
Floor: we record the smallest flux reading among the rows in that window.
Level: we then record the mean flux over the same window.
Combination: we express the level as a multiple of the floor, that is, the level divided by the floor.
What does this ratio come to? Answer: 1.10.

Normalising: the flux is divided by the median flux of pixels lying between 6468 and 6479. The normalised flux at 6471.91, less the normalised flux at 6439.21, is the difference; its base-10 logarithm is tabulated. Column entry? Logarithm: -1.2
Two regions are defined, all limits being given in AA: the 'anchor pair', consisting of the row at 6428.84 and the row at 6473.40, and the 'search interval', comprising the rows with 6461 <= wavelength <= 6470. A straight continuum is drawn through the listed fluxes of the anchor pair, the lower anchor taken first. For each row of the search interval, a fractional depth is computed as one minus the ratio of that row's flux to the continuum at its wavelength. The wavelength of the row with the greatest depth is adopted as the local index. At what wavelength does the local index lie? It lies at 6462.97 AA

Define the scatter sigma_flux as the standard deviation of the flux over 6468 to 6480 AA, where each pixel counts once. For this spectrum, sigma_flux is 0.7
